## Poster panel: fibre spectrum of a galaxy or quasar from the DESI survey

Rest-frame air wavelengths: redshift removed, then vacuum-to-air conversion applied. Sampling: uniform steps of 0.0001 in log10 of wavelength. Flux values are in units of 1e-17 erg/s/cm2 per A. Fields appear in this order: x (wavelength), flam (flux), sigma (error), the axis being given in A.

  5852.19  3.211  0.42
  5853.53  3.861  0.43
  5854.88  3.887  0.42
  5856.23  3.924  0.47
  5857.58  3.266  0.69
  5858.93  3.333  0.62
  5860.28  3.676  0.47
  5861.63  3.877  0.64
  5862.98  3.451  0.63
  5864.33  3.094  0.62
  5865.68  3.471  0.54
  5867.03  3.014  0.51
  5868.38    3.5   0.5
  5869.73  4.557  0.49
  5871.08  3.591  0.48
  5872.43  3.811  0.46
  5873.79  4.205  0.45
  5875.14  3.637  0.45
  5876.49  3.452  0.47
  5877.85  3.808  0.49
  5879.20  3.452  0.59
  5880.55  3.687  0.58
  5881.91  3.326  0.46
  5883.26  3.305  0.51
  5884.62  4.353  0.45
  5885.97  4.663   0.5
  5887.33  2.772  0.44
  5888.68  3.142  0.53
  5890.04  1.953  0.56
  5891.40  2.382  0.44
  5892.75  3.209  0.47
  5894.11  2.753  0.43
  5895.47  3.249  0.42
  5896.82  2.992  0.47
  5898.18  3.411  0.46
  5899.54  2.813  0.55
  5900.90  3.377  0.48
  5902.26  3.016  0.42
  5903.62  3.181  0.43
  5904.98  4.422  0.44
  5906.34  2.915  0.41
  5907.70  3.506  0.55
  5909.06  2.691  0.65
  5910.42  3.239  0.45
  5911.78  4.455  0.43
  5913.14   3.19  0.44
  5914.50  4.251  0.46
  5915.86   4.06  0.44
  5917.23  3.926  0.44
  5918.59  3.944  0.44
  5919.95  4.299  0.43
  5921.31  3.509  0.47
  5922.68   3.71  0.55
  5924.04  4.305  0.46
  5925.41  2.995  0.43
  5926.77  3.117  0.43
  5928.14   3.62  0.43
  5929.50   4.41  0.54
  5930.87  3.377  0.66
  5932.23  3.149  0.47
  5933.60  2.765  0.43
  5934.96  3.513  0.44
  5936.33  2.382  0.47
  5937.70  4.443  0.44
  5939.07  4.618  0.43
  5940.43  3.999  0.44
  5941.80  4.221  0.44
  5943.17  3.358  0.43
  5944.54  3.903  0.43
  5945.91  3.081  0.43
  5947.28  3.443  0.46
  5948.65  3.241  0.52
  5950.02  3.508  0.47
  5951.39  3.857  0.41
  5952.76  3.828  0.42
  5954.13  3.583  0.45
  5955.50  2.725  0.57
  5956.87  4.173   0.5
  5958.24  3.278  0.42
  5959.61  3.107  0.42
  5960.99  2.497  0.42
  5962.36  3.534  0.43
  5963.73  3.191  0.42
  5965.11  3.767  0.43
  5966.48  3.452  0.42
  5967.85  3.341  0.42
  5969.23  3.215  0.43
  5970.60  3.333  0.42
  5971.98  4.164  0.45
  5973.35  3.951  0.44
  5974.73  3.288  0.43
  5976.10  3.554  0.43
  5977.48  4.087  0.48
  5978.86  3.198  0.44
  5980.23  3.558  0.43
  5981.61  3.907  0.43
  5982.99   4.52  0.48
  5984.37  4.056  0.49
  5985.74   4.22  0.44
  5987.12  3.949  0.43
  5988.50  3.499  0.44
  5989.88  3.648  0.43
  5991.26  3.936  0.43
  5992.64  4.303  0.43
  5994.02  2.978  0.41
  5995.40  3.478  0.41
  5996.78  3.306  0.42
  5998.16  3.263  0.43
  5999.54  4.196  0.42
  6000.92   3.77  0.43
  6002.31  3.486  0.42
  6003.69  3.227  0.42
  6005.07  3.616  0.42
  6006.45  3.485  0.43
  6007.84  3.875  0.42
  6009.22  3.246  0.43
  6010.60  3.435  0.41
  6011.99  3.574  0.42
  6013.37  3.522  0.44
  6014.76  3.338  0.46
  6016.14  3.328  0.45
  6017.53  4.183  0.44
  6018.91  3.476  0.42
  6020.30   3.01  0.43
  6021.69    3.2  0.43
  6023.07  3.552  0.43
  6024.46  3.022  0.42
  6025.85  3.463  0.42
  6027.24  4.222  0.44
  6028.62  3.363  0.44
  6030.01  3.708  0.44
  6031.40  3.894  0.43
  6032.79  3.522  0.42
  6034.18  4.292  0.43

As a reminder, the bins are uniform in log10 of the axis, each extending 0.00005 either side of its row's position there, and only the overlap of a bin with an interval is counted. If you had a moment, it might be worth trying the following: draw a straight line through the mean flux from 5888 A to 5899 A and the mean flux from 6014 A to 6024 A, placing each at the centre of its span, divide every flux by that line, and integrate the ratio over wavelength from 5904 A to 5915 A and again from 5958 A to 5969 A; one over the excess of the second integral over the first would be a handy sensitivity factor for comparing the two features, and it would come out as -0.5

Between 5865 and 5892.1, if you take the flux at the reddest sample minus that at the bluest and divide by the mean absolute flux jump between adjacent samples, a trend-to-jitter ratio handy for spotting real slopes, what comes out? -1.9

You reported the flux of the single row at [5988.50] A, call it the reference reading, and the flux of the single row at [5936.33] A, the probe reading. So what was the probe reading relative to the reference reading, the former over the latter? 0.68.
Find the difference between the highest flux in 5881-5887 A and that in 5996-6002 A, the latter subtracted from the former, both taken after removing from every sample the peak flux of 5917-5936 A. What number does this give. 0.5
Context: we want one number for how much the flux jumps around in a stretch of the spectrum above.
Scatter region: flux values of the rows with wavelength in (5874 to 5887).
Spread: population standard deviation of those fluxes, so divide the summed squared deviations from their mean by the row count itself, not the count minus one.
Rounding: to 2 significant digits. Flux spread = 0.44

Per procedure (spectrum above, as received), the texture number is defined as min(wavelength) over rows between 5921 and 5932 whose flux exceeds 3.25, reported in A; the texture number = 5921.31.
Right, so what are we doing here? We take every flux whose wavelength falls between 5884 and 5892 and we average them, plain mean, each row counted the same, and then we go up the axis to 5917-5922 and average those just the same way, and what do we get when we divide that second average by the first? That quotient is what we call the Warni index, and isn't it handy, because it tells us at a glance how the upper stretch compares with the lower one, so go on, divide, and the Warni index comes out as 1.22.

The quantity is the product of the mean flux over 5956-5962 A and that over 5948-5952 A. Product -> 11.5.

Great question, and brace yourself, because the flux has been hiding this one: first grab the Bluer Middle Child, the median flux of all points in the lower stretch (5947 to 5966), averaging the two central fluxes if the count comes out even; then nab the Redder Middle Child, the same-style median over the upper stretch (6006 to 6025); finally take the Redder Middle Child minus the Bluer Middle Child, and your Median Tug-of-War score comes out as -0.02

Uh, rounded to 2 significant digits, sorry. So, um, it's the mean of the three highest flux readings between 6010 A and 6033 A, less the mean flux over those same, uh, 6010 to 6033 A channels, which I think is 0.58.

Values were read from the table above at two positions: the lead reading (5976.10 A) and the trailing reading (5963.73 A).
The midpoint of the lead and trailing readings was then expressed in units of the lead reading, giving 0.95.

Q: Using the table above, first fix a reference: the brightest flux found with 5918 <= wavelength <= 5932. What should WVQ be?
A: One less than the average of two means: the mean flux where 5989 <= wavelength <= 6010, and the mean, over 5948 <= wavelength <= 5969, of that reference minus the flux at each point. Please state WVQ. 1.30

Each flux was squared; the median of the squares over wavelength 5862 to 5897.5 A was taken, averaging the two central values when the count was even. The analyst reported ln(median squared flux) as 2.48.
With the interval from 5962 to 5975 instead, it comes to 2.45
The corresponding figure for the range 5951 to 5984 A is 2.53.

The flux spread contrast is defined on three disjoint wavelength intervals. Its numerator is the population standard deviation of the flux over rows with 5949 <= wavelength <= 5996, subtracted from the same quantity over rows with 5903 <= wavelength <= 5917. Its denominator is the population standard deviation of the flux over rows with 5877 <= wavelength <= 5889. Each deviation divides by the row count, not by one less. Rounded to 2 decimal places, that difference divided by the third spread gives 0.30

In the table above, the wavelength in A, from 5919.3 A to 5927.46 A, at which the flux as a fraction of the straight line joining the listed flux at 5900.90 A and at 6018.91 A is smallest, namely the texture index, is 5925.41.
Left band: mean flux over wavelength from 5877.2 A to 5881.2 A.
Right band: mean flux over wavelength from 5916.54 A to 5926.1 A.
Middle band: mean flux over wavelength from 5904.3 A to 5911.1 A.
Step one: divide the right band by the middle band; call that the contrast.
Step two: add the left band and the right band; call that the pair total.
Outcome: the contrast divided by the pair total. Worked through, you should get 0.152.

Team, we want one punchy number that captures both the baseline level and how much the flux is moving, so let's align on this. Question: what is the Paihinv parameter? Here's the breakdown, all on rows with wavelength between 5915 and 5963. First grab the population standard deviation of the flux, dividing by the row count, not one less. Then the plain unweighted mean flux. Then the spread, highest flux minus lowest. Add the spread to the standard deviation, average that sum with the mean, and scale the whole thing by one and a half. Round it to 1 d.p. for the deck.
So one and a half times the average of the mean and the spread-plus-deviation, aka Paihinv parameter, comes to 4.8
